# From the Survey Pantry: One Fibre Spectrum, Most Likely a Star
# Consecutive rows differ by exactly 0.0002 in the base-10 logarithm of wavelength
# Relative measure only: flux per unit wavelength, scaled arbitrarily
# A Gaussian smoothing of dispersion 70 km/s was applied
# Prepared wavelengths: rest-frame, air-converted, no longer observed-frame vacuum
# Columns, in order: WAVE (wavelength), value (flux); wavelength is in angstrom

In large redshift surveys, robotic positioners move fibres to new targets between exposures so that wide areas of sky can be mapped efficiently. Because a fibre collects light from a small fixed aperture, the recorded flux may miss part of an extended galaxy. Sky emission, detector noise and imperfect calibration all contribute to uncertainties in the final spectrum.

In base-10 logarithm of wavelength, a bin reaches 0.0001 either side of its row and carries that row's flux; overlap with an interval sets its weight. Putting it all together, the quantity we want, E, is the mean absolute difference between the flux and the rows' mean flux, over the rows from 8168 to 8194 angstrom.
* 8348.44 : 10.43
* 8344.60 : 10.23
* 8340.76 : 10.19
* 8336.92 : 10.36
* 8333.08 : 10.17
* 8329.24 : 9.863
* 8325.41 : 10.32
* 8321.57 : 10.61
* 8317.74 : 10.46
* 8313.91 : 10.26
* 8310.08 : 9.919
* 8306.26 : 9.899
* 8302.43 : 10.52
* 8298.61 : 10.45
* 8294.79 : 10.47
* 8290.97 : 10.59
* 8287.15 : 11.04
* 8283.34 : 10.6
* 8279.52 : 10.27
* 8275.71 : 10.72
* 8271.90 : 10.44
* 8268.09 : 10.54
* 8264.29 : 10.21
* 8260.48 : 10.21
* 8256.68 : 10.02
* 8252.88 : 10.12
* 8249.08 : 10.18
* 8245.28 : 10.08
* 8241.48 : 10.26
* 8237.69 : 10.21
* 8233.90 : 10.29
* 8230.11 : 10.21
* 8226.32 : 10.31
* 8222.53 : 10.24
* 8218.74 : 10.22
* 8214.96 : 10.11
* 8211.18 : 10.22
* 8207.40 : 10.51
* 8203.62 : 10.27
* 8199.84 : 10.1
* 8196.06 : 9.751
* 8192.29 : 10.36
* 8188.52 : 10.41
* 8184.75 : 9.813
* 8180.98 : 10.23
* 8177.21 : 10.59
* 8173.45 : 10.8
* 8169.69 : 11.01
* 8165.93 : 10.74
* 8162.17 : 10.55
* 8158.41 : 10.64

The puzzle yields 0.29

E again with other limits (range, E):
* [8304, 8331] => 0.25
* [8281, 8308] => 0.20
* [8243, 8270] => 0.11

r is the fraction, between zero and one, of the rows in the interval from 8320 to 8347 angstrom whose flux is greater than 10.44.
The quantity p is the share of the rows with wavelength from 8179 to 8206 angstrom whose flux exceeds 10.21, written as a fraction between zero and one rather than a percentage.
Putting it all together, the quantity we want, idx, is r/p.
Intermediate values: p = 0.6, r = 0.14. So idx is 0.25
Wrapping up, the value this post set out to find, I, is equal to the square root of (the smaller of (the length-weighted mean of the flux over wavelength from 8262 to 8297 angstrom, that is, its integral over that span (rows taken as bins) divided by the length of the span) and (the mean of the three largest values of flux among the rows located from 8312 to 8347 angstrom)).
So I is 3.237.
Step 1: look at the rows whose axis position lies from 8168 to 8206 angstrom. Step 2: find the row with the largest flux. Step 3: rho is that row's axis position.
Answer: 8169.69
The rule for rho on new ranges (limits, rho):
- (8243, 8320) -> 8287.15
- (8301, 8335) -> 8321.57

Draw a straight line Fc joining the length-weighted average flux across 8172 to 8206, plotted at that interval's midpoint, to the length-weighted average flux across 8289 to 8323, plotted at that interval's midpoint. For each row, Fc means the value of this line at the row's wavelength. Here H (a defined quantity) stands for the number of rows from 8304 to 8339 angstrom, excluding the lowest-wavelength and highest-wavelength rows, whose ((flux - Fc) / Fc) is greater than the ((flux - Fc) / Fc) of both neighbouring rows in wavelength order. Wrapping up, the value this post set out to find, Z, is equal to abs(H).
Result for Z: 1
